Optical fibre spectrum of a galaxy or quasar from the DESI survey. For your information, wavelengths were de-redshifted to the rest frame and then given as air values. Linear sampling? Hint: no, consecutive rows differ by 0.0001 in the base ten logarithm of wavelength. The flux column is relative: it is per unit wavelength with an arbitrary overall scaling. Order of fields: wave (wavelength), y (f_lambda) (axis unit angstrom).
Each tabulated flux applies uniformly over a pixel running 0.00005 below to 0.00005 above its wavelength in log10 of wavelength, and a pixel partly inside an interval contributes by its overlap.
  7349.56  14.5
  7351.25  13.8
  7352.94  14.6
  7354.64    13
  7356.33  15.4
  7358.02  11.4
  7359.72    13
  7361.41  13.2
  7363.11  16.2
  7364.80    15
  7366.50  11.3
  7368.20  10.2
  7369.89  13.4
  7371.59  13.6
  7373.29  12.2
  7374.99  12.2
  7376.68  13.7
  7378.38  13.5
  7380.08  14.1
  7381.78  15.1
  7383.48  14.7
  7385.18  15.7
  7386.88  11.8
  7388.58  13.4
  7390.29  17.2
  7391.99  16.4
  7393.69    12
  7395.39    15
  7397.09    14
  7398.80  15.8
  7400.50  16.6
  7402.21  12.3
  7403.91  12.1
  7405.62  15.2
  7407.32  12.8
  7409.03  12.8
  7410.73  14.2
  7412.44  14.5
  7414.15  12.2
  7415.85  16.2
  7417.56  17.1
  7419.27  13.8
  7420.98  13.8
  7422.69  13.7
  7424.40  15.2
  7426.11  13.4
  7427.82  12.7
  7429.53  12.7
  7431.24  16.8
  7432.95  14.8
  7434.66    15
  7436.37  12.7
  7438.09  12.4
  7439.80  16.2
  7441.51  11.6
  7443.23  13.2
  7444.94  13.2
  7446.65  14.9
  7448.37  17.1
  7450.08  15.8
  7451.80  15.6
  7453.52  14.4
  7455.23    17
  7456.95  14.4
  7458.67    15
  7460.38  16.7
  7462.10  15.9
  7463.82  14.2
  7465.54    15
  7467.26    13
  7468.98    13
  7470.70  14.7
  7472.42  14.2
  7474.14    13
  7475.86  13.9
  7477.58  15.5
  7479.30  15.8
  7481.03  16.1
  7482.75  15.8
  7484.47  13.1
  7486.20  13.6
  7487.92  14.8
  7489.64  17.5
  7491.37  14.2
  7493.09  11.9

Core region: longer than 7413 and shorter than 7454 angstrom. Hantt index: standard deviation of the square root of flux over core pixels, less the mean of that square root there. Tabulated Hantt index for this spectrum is -3.57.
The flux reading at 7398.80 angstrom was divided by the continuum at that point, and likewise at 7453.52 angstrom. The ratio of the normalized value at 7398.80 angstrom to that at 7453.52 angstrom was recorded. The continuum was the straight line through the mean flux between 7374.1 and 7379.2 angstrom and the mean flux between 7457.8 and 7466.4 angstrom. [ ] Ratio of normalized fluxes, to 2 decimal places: 1.21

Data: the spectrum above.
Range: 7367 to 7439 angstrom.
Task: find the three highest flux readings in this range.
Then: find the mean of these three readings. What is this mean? 17.0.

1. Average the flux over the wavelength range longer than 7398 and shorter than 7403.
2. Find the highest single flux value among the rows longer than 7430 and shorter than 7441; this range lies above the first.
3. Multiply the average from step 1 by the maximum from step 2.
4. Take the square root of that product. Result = 15.8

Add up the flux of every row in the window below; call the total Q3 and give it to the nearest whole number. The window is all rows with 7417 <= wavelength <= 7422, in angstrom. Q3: 45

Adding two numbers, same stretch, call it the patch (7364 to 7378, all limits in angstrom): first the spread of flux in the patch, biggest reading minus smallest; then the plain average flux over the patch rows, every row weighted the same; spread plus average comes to 17.5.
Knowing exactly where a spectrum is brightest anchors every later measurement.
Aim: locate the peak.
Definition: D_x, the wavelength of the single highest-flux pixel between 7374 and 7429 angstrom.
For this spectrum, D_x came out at 7390.29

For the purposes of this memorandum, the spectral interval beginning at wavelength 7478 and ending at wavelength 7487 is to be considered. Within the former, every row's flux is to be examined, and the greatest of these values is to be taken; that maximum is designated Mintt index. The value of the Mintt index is 16.1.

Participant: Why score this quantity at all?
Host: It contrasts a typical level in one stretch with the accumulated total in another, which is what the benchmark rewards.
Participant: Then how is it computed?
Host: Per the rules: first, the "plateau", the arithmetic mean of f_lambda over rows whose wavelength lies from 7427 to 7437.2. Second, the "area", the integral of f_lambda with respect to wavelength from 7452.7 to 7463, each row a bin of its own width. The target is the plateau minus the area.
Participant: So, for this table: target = -146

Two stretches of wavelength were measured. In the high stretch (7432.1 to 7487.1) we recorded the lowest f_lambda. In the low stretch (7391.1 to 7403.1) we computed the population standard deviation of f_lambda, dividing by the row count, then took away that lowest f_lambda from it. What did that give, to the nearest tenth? -9.9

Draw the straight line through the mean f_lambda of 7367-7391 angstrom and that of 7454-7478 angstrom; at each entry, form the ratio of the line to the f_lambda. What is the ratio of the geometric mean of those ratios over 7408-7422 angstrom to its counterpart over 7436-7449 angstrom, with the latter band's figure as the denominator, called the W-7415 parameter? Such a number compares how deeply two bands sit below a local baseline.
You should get 0.95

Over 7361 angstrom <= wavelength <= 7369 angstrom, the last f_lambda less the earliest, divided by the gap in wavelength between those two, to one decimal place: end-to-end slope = -0.4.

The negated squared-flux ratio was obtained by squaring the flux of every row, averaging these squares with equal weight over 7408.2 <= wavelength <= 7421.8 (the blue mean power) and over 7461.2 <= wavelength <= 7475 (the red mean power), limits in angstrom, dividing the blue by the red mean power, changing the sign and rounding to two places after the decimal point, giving -1.03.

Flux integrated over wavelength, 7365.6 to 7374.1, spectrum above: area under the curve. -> 103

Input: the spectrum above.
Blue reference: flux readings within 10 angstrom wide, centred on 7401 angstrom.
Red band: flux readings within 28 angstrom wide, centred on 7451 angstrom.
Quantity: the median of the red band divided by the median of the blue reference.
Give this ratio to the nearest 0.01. 1.02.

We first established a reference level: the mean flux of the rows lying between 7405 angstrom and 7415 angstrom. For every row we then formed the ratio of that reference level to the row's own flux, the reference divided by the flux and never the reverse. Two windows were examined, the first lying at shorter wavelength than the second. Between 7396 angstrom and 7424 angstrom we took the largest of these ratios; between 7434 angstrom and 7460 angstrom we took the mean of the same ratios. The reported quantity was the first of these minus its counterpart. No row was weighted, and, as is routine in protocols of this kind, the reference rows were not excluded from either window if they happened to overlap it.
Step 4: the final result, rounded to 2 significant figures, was 0.18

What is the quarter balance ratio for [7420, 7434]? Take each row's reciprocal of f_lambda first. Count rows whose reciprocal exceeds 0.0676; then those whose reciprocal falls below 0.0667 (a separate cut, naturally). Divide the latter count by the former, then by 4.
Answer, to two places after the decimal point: 0.10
